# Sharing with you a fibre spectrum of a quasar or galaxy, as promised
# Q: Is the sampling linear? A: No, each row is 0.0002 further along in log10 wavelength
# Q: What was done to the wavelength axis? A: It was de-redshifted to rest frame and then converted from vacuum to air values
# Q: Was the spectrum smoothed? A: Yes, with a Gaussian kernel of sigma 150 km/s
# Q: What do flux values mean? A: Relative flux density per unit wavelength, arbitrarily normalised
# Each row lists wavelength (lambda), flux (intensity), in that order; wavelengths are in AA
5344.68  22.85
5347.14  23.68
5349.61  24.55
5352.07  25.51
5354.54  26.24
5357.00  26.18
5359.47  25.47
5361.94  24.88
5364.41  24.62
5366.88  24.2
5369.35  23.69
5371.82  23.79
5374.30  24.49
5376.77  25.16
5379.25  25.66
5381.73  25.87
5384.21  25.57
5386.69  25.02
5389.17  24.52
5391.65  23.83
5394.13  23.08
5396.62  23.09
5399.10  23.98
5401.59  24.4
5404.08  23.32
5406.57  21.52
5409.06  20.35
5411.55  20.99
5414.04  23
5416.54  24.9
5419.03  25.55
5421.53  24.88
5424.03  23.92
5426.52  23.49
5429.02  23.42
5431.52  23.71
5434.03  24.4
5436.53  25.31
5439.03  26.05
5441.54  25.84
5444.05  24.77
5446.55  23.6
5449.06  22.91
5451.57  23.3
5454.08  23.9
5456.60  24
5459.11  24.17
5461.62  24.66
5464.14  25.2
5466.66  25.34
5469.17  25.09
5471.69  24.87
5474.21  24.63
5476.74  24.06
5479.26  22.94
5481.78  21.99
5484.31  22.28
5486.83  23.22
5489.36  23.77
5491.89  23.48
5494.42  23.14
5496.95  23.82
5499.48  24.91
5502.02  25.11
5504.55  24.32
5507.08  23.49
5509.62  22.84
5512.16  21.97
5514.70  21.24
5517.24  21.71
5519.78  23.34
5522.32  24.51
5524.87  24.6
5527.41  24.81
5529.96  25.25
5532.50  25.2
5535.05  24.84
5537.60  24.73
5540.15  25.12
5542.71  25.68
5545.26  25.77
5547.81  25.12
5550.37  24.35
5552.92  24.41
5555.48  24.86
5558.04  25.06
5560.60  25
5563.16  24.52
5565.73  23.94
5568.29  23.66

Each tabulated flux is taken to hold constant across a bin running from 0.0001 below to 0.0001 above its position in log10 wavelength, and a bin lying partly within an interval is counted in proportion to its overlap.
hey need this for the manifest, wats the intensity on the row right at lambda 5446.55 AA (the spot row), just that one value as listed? 23.6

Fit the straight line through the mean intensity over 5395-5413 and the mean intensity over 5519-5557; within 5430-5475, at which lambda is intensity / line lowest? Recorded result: 5449.06 AA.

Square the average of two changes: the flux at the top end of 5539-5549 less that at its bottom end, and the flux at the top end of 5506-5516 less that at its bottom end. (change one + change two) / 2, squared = 1.3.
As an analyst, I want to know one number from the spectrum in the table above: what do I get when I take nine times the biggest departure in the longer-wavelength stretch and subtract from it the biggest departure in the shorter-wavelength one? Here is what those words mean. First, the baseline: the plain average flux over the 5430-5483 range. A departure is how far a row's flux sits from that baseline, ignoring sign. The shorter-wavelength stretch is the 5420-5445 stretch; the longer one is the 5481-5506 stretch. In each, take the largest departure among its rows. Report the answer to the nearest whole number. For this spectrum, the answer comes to 19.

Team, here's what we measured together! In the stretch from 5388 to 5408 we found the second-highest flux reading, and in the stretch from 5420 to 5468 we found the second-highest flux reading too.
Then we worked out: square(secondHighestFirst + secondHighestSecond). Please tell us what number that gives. 2524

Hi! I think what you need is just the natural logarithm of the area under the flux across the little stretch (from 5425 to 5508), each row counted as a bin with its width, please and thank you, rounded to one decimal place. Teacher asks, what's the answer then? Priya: 7.6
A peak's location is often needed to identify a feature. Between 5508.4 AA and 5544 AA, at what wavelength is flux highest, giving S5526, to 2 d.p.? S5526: 5542.71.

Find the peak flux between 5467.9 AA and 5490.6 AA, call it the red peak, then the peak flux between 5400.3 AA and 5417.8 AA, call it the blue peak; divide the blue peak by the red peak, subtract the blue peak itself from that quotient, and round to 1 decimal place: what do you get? -23.9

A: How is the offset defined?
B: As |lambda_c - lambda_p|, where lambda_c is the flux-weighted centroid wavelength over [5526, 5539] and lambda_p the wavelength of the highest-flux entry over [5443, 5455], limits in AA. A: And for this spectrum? 88.4 AA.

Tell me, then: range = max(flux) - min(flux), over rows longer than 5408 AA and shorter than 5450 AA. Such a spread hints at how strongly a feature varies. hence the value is 5.7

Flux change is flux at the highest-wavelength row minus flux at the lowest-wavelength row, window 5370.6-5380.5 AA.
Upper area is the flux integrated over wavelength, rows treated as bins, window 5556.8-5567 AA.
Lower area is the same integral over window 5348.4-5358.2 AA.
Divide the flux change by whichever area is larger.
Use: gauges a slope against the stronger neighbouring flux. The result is 0.007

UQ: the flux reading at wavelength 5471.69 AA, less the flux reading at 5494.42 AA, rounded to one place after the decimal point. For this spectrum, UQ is 1.7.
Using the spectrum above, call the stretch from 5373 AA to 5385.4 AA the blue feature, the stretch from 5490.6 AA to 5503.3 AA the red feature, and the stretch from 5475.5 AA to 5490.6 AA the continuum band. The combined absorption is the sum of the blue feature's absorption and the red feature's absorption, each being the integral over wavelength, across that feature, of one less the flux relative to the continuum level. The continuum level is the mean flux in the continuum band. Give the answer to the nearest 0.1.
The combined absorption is -1.8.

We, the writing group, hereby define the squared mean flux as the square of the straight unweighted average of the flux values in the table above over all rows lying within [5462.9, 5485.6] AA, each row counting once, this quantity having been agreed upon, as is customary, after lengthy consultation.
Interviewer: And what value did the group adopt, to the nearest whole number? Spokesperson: 578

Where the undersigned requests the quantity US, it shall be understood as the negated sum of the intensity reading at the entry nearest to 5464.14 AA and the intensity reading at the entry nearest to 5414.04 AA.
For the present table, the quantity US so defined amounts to -48.2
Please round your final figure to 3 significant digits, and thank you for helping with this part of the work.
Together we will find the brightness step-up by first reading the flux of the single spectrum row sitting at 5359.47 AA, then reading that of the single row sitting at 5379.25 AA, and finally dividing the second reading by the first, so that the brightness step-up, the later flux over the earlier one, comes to 1.01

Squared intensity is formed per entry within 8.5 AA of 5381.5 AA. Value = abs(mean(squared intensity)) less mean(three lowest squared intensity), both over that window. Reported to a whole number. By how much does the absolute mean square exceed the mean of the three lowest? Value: 26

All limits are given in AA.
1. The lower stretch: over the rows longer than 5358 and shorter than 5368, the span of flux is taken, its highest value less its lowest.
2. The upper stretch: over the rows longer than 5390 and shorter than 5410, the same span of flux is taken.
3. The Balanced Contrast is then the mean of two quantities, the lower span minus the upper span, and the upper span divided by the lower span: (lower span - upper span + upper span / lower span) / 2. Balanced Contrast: 0.20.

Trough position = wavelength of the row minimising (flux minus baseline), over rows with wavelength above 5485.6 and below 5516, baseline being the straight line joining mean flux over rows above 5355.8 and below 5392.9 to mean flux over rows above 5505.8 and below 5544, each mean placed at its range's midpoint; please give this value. 5514.70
